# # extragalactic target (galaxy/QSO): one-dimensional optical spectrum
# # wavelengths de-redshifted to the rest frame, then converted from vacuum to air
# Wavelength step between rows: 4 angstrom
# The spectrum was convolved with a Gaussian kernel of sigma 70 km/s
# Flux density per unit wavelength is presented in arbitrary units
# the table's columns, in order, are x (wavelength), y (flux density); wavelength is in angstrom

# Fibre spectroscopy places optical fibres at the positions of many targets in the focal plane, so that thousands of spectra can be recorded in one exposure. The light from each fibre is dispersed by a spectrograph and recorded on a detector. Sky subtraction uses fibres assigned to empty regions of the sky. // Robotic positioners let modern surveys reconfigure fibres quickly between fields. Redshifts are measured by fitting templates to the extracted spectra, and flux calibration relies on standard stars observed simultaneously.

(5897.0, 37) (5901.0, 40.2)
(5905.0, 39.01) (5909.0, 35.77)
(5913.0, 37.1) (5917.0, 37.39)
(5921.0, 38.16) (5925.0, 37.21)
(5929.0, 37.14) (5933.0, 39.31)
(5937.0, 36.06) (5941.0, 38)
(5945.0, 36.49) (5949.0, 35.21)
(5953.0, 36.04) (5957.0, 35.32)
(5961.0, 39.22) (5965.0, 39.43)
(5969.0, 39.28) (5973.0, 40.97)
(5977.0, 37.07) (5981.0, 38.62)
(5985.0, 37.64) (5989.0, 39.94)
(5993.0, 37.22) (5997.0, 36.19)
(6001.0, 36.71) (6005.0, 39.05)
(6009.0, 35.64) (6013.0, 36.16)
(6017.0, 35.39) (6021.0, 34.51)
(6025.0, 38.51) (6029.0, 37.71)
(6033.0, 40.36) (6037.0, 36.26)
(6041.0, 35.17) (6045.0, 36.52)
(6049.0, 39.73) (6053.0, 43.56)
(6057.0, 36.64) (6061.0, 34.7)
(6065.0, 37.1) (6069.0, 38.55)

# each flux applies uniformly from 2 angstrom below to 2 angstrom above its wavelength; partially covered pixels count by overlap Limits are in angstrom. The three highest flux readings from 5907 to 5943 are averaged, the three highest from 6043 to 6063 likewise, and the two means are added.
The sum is 78.5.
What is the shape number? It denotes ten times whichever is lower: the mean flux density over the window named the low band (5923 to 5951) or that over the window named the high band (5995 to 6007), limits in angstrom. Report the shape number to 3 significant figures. 371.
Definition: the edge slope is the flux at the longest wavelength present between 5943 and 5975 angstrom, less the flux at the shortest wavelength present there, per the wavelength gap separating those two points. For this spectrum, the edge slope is 0.16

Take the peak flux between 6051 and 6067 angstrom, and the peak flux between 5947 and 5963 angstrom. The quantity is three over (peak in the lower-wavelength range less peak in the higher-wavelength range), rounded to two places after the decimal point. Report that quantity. -0.69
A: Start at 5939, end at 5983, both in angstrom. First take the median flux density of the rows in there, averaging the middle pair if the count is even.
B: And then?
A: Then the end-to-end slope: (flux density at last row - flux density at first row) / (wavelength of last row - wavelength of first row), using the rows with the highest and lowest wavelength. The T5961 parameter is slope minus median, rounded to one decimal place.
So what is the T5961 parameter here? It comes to -38.0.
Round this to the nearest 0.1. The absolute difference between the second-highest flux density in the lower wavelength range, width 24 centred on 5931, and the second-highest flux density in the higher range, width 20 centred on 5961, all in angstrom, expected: 1.1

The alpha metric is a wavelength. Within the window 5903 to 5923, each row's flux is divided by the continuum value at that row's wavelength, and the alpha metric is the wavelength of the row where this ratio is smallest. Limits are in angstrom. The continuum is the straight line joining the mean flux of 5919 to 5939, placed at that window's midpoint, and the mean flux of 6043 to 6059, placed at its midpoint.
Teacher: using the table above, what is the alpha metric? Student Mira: 5909.0 angstrom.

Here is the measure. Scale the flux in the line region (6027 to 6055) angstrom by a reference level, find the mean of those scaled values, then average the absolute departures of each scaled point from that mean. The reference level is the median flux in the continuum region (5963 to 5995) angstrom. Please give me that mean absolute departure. 0.060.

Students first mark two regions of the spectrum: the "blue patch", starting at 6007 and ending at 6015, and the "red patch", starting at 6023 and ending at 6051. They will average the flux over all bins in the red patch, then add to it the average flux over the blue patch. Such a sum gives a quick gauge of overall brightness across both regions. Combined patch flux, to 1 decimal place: 73.7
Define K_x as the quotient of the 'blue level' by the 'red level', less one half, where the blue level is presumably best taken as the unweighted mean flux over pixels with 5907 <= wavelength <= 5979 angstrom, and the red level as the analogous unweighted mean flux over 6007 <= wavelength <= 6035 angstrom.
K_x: 0.517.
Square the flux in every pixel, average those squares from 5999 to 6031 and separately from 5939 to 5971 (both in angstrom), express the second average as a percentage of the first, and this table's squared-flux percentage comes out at 104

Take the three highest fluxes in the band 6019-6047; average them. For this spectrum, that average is 38.9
